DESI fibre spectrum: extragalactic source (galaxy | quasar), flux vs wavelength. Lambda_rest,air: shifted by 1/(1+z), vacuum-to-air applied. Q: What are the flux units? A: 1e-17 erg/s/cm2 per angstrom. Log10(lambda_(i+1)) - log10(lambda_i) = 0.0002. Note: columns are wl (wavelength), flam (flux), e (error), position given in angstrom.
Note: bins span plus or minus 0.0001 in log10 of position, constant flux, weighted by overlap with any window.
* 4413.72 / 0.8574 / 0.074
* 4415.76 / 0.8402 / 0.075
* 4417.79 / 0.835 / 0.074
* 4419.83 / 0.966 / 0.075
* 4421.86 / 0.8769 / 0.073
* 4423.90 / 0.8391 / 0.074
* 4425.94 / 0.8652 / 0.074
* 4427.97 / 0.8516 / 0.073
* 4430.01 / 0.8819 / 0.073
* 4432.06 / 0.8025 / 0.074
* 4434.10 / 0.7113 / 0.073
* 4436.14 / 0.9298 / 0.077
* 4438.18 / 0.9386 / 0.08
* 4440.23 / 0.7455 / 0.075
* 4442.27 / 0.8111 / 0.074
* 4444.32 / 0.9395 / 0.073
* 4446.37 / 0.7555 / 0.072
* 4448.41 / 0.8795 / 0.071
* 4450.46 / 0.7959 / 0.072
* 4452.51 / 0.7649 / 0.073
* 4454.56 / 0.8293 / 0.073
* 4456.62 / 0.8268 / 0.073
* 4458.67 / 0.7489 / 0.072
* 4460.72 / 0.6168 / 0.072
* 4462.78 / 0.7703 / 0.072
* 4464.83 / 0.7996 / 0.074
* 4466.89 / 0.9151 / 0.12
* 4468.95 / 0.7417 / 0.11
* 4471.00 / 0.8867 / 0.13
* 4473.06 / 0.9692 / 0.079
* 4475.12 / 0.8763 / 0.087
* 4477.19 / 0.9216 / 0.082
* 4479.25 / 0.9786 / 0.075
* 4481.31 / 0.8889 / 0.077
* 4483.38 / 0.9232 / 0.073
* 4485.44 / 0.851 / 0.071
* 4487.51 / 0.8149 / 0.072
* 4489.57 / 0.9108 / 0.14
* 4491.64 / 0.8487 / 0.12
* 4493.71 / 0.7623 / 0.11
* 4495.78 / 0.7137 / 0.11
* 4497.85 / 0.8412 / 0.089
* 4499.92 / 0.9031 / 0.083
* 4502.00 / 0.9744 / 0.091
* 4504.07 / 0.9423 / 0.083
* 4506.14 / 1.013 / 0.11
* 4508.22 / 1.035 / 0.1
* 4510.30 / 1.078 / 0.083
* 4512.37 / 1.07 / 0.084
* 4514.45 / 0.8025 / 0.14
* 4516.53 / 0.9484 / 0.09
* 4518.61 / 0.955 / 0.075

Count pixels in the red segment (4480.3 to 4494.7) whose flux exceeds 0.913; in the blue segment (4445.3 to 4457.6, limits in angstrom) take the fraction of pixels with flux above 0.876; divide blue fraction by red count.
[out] 0.17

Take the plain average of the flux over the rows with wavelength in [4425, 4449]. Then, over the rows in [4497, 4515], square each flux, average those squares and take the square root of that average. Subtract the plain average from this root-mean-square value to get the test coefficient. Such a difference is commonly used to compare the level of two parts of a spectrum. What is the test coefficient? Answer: 0.12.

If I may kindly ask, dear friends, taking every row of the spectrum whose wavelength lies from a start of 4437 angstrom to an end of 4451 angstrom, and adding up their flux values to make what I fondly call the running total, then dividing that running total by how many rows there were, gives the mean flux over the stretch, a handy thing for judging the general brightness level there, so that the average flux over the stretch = 0.84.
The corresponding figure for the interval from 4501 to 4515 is 0.99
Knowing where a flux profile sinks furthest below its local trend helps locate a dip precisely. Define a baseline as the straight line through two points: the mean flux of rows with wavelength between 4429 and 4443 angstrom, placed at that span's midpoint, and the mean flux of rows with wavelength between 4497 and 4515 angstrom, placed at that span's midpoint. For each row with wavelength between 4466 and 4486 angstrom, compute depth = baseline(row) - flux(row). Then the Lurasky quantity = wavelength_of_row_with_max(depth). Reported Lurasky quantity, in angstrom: 4468.95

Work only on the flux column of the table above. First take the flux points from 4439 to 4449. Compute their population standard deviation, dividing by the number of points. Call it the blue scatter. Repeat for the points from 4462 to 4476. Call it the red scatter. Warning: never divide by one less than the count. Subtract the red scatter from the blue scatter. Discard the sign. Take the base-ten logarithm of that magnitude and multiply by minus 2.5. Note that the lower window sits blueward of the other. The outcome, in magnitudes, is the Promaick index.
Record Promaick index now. 6.5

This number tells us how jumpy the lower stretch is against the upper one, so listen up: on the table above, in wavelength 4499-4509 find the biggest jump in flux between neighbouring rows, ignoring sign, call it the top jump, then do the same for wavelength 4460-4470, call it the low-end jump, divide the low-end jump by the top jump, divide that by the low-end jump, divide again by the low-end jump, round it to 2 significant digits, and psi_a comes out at 81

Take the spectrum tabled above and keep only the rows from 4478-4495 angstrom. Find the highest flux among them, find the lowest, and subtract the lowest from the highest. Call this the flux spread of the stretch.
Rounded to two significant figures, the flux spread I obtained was 0.22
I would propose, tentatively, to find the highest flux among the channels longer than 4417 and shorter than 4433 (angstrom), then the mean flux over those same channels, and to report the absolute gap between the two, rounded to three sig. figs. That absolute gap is 0.101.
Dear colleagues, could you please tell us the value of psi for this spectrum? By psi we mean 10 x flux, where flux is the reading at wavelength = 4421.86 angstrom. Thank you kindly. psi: 8.8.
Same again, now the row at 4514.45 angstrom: 8.0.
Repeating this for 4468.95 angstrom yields 7.4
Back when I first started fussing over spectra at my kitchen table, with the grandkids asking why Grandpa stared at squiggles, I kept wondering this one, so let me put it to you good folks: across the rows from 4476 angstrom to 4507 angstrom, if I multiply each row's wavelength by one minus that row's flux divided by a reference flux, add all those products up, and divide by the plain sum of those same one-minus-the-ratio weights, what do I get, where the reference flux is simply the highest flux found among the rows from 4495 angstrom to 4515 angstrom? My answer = 4491.4 angstrom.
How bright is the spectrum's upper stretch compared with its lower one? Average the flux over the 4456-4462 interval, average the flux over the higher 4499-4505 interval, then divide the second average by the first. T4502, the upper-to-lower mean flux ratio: 1.29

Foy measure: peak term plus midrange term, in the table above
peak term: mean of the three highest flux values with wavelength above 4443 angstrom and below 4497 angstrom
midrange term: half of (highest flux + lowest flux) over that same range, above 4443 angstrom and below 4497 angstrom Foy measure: 1.76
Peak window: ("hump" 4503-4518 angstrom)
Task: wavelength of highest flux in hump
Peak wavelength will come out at 4510.30 angstrom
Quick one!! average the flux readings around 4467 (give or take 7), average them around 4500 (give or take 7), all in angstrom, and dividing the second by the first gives 1.08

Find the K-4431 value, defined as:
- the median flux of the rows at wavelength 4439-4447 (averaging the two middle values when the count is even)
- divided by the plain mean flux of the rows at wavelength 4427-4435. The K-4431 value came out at 0.96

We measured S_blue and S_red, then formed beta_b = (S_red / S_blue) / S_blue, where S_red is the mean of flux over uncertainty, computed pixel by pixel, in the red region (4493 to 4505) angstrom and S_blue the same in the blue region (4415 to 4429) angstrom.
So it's 0.068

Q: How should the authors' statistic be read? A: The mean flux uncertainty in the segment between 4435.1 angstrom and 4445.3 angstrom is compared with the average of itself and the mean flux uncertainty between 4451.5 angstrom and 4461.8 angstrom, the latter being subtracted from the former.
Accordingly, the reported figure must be 0.002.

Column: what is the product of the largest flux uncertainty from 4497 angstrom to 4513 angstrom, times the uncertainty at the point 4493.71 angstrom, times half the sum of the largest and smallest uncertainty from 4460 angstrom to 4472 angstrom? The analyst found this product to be 0.0012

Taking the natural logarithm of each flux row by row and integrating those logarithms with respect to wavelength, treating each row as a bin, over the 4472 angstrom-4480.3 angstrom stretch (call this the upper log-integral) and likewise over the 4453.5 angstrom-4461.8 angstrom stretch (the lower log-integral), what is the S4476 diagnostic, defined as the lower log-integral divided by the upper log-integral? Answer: 4.3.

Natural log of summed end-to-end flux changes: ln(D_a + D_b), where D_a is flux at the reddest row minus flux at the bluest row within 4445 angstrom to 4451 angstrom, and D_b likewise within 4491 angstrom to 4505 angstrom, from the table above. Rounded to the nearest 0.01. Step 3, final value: -2.01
